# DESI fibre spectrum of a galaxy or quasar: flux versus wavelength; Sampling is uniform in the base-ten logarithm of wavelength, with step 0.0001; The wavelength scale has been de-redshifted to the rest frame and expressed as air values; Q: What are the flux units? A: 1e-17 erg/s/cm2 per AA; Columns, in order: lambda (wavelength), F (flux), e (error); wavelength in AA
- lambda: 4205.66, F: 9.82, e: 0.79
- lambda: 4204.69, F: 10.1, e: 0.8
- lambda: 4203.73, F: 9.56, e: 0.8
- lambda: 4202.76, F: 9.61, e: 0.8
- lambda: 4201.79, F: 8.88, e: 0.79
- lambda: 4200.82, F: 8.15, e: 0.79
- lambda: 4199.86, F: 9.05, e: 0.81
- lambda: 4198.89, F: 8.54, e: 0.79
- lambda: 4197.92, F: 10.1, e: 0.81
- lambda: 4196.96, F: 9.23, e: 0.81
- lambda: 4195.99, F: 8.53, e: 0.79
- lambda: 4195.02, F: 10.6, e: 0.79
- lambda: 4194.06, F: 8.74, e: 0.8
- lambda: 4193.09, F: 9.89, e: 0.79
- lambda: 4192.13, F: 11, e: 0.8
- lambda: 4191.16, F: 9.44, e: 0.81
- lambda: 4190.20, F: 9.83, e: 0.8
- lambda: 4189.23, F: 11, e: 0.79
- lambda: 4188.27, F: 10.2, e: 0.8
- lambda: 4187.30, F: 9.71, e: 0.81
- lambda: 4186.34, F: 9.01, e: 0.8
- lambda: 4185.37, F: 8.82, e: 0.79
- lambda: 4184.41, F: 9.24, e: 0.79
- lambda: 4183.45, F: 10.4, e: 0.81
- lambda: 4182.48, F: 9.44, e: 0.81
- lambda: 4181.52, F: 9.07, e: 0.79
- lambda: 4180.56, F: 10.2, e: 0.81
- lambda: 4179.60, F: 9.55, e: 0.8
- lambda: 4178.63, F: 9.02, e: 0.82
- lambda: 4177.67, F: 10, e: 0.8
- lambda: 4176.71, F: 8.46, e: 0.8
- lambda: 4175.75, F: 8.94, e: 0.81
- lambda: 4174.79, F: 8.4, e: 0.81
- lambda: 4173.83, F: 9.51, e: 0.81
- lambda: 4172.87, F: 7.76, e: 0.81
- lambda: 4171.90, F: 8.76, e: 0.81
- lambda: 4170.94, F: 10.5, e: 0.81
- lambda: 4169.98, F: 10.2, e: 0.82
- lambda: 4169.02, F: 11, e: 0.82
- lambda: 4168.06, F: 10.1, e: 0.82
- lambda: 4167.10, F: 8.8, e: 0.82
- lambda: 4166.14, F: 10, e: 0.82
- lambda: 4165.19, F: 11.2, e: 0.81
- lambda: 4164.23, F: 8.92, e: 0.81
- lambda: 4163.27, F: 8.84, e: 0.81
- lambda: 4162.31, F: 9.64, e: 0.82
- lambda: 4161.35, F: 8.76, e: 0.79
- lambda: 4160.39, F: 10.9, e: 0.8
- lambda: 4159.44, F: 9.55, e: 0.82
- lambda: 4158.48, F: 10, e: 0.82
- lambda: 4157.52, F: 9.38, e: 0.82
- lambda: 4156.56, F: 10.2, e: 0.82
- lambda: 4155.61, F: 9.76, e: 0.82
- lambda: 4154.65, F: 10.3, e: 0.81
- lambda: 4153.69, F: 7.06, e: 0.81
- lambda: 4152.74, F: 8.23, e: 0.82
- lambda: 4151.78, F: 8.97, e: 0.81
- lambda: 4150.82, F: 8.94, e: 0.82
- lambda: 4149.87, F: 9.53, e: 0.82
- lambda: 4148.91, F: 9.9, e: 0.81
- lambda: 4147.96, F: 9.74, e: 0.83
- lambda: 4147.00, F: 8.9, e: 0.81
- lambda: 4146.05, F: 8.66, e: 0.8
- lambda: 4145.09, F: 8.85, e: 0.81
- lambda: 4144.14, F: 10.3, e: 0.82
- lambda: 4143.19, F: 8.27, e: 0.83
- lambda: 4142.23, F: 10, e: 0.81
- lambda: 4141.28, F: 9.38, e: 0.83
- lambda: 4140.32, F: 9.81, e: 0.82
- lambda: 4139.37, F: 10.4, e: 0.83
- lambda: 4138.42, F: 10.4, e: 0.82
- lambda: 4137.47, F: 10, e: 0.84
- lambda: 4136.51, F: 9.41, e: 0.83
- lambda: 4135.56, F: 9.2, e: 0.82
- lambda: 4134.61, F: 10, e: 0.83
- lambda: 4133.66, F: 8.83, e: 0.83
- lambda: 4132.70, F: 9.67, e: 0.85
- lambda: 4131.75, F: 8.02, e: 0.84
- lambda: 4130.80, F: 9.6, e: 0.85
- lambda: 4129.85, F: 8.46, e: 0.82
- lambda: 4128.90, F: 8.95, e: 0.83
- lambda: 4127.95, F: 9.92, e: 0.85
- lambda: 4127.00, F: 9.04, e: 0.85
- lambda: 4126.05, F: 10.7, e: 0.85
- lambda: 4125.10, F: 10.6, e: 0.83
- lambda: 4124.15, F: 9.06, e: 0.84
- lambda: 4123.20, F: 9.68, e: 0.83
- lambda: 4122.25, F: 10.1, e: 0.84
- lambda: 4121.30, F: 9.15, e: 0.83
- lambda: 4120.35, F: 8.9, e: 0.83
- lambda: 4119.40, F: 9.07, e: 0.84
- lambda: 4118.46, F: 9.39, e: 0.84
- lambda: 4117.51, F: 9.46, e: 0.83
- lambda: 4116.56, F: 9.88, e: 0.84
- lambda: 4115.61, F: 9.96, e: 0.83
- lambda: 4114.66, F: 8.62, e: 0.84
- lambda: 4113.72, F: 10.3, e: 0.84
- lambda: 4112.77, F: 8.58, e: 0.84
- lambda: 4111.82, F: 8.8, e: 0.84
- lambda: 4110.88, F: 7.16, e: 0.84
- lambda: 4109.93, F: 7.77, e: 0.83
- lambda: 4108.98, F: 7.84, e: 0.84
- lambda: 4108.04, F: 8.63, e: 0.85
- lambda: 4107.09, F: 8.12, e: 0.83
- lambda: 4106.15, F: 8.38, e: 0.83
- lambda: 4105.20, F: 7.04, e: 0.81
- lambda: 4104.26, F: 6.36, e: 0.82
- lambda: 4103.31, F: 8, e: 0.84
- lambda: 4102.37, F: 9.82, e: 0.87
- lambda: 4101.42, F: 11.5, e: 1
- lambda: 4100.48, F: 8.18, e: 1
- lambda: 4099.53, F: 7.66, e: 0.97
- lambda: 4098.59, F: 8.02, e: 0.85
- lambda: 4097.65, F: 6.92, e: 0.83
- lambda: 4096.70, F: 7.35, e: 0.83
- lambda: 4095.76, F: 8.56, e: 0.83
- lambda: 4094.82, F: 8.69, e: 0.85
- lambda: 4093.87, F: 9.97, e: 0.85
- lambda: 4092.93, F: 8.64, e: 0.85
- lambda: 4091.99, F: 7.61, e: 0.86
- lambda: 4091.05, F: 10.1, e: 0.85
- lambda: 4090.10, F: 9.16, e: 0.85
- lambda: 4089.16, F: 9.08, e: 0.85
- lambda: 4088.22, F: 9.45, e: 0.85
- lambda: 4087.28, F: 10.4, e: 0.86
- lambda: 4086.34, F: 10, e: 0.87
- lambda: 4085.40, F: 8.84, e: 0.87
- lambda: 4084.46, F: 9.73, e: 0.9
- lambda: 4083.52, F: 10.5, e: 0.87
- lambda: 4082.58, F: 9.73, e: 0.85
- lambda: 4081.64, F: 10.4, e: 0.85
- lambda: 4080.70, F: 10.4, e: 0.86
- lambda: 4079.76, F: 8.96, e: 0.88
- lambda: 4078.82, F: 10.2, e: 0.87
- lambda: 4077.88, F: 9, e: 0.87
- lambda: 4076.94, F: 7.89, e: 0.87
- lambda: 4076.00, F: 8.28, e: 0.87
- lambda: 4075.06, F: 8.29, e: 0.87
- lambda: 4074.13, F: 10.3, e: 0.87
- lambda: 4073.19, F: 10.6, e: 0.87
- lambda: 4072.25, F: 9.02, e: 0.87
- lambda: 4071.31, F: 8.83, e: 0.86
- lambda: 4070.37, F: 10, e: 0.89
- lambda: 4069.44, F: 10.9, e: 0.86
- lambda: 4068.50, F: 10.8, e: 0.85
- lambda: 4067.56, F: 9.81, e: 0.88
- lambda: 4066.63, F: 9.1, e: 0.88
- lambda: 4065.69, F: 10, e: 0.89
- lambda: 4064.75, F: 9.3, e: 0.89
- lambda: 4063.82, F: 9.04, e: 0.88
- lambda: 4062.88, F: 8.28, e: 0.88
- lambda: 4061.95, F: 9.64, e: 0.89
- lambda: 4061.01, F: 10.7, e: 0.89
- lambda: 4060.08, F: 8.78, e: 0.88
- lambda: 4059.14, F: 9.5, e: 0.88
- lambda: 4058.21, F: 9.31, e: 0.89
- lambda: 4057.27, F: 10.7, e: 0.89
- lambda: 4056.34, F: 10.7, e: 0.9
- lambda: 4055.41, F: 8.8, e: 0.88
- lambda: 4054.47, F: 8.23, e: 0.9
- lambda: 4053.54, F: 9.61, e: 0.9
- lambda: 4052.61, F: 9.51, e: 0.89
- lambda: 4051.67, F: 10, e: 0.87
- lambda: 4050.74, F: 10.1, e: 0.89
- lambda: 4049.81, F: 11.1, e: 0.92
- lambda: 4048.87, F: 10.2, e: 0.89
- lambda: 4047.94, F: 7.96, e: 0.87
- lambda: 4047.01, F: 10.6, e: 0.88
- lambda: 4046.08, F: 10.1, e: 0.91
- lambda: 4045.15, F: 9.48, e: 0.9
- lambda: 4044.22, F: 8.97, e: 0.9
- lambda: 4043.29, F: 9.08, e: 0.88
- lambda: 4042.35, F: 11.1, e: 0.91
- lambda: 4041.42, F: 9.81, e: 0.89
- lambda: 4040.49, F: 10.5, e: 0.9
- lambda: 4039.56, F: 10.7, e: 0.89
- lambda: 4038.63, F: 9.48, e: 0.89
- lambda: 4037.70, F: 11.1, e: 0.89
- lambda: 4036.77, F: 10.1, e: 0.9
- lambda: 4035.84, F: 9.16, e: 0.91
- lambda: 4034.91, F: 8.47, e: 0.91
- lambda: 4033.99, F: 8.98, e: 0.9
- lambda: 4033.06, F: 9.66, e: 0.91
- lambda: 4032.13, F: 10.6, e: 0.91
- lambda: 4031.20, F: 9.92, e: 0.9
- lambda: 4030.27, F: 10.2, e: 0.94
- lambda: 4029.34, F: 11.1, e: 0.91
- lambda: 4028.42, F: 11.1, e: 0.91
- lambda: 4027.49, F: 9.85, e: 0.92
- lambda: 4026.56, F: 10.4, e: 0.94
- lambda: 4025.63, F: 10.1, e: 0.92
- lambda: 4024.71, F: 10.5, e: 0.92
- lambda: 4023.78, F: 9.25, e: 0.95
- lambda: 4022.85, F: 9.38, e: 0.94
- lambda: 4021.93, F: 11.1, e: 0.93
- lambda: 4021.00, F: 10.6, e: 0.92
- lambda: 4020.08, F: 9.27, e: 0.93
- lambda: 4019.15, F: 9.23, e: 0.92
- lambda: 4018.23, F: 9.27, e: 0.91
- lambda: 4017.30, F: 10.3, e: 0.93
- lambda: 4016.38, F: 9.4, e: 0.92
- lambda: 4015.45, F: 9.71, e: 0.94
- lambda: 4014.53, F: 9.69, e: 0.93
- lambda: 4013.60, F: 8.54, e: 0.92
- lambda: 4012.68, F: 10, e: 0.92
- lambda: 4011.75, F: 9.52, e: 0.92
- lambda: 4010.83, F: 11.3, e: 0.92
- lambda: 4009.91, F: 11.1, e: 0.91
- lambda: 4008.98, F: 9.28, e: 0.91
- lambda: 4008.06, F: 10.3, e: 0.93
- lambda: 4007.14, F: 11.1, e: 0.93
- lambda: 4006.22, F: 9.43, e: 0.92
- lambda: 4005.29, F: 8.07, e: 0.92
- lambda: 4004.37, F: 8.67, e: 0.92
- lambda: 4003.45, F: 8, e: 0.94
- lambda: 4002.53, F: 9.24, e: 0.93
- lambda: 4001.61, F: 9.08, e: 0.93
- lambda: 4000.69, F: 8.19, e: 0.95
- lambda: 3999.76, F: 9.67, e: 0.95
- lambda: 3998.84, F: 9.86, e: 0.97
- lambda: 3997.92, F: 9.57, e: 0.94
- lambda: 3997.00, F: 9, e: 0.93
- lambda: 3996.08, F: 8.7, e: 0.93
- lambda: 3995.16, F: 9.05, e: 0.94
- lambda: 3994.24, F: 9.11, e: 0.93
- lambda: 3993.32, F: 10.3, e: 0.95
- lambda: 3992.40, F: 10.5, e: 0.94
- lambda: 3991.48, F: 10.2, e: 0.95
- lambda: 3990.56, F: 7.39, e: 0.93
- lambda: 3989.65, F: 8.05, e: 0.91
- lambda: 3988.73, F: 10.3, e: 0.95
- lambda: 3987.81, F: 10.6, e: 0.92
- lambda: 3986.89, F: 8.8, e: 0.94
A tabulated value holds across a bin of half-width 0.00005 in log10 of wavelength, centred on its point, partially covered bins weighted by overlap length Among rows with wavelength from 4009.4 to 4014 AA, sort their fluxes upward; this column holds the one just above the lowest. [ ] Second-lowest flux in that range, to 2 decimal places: 9.52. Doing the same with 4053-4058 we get 8.80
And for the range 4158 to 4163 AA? 9.55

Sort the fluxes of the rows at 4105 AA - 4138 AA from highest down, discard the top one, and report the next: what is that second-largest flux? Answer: 10.6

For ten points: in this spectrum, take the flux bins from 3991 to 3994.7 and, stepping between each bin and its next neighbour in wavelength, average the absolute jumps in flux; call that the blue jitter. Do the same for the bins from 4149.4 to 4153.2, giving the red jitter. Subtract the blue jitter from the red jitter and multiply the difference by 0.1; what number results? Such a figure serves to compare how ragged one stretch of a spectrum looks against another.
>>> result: -0.011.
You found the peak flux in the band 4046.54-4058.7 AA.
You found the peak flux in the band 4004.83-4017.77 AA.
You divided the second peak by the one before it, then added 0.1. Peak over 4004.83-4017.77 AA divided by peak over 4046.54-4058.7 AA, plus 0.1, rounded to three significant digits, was 1.12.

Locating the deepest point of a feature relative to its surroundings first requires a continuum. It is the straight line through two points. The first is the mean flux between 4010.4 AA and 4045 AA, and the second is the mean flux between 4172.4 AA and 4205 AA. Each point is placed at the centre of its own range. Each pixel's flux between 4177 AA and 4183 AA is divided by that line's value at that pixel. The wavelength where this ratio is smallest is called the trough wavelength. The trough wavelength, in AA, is 4178.63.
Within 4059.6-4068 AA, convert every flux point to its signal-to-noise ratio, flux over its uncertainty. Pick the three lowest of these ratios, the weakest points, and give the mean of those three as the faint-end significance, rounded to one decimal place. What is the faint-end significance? 9.9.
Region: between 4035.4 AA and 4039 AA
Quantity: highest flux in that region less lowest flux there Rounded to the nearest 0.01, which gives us 1.94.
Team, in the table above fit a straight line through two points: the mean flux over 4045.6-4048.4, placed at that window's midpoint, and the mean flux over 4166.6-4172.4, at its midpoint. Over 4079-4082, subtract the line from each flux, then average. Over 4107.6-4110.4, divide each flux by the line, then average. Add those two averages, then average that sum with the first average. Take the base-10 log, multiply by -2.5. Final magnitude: 0.4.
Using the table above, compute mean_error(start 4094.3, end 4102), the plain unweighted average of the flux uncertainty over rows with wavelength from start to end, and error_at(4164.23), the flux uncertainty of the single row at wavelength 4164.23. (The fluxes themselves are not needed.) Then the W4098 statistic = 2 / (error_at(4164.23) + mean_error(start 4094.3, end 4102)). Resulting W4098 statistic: 1.17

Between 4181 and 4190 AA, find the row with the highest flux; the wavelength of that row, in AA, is 4189.23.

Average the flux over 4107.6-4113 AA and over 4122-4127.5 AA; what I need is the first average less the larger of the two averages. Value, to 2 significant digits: -1.7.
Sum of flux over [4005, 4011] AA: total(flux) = 70.6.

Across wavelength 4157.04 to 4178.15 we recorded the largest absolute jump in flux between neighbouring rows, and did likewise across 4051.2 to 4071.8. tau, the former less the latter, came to 0.36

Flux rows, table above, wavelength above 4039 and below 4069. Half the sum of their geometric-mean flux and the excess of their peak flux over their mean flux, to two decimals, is 5.53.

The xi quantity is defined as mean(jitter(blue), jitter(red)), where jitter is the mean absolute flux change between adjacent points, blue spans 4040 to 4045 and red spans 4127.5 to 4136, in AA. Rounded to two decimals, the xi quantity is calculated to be 1.05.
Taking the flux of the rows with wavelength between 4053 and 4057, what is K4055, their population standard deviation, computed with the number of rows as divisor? 0.9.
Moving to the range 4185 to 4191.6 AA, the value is 0.7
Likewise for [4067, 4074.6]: 0.7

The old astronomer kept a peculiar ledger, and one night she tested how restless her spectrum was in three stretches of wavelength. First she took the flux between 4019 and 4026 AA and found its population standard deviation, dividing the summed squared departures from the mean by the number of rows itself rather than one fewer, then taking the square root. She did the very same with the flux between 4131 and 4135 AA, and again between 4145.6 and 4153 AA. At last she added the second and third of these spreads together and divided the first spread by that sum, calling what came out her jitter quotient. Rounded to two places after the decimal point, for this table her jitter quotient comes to 0.53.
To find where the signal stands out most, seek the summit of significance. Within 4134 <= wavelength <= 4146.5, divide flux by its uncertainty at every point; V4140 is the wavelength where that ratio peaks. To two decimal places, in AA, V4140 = 4138.42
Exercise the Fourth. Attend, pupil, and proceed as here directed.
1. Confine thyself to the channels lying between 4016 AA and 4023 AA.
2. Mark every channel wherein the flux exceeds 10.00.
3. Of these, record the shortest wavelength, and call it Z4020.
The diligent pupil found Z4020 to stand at 4017.30 AA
